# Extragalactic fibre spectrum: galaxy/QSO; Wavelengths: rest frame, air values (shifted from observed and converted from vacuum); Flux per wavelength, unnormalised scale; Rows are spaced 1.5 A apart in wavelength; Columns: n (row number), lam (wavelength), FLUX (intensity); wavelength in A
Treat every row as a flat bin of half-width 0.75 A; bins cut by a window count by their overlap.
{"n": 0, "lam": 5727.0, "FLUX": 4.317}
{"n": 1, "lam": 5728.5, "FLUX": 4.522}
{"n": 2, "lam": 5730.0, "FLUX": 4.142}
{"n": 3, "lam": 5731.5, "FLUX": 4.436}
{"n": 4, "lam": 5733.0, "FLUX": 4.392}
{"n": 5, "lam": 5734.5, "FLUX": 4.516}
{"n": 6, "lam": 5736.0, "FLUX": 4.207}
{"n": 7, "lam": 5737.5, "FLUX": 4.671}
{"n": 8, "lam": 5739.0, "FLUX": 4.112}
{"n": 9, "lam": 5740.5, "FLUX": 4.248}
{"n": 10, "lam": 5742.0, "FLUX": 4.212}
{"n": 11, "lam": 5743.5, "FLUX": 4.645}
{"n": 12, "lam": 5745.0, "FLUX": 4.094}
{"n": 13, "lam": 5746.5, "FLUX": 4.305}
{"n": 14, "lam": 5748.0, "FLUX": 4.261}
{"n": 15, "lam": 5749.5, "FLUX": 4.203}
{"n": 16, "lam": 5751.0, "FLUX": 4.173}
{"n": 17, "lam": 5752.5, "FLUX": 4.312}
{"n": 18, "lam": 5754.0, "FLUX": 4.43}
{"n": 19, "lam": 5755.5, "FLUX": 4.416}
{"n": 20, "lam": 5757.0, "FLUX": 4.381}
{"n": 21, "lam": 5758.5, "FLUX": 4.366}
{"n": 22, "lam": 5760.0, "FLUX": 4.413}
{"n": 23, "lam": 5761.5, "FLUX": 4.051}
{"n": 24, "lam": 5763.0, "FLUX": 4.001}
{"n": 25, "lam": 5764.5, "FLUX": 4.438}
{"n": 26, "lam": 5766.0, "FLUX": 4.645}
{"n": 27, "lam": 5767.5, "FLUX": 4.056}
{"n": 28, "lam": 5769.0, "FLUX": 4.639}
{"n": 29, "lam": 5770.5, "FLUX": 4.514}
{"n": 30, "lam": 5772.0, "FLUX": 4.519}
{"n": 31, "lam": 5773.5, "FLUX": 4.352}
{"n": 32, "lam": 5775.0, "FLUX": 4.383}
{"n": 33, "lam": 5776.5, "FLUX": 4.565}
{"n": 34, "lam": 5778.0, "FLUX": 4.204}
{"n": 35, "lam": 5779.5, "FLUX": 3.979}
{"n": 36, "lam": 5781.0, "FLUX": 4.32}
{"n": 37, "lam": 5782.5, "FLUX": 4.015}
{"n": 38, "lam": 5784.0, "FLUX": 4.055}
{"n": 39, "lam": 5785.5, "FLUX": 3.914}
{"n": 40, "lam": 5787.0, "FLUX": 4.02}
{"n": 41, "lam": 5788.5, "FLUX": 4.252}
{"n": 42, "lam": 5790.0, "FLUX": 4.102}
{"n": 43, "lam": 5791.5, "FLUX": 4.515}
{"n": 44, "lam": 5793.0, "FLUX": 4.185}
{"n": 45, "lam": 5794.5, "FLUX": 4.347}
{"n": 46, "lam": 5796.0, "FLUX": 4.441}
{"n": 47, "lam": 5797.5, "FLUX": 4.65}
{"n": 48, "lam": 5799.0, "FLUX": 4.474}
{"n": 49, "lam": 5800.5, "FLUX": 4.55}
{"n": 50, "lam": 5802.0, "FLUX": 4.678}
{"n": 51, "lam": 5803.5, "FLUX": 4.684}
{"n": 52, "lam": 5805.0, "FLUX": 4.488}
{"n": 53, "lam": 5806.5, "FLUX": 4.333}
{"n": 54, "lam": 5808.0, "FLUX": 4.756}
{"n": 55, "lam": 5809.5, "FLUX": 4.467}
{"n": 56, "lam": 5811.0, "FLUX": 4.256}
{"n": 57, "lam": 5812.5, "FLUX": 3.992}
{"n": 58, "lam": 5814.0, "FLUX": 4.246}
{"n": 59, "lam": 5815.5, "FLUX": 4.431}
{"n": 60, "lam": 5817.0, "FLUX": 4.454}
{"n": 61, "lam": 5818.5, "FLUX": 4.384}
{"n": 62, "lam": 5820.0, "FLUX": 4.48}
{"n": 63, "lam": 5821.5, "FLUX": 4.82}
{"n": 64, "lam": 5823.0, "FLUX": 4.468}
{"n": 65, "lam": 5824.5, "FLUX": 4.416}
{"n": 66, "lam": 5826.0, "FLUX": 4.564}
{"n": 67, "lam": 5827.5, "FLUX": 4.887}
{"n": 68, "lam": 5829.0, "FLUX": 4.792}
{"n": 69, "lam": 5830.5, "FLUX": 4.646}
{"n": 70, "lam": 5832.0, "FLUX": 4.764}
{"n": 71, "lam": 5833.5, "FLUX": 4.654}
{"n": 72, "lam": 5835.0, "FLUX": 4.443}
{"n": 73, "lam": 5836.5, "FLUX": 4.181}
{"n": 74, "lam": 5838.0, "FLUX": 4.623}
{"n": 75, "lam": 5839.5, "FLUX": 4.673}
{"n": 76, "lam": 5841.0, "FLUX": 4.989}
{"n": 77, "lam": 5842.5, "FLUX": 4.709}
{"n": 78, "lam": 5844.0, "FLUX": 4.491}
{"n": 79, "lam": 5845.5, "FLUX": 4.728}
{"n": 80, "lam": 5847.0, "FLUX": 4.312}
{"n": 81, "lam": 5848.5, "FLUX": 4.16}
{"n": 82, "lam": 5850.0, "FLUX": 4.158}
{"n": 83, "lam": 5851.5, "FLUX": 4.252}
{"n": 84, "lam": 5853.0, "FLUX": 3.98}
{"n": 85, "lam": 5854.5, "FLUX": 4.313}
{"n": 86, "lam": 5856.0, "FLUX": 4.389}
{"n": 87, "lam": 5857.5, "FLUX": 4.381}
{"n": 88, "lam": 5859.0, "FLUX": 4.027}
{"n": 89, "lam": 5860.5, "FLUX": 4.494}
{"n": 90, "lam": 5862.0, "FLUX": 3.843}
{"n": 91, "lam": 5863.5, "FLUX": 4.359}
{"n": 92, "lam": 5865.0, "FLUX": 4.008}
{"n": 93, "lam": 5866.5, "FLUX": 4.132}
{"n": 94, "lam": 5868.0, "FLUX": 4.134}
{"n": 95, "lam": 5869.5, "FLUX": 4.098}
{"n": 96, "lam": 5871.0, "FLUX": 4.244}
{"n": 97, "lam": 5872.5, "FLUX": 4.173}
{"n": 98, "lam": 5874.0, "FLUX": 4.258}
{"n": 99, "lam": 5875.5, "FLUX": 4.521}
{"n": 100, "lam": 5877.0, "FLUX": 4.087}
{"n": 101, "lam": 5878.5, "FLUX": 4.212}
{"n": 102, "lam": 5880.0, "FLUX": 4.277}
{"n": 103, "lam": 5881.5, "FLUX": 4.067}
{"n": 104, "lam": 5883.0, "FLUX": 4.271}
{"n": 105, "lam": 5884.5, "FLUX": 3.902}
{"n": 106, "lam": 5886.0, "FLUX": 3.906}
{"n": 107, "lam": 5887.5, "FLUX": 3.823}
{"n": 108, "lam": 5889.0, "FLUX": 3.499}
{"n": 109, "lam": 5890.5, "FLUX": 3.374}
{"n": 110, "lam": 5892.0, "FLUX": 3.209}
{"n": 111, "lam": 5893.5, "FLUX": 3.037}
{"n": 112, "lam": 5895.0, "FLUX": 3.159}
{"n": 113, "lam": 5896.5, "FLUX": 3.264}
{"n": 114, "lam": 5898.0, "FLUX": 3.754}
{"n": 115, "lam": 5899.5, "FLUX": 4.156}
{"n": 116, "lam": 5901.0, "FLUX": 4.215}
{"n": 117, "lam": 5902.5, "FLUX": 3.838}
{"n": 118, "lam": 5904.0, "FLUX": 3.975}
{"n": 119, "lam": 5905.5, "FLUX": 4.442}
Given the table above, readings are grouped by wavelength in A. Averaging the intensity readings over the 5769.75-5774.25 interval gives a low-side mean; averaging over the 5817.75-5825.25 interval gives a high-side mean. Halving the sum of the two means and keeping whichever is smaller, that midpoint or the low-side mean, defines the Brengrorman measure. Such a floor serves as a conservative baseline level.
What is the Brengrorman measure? 4.46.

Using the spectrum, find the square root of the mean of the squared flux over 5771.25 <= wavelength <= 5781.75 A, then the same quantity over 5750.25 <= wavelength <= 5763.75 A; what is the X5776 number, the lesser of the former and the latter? 4.3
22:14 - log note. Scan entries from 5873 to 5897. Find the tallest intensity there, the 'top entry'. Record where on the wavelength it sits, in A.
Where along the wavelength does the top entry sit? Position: 5875.5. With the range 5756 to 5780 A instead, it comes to 5766.0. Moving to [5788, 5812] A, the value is 5808.0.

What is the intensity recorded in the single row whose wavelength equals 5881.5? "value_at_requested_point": 4.067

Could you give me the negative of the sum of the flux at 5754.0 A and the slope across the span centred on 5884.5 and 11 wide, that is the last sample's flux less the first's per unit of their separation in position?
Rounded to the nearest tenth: -4.3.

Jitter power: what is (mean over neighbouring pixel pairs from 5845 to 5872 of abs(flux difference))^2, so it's 0.055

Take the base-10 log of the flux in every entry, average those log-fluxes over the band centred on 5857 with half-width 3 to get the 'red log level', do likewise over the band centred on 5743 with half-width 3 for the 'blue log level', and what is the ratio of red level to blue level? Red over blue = 1.00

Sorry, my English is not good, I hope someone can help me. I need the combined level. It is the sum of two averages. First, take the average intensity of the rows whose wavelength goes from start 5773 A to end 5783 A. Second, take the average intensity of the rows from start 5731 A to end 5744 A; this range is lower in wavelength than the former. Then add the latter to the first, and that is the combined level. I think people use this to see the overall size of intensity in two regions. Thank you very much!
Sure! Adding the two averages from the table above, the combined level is 8.64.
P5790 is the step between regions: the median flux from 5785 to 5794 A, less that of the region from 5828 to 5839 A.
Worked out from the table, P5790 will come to -0.50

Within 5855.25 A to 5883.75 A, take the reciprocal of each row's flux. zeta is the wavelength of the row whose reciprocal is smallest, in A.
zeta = 5875.5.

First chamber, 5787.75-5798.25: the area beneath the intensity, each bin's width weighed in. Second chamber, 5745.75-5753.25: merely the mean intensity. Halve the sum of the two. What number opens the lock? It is 25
